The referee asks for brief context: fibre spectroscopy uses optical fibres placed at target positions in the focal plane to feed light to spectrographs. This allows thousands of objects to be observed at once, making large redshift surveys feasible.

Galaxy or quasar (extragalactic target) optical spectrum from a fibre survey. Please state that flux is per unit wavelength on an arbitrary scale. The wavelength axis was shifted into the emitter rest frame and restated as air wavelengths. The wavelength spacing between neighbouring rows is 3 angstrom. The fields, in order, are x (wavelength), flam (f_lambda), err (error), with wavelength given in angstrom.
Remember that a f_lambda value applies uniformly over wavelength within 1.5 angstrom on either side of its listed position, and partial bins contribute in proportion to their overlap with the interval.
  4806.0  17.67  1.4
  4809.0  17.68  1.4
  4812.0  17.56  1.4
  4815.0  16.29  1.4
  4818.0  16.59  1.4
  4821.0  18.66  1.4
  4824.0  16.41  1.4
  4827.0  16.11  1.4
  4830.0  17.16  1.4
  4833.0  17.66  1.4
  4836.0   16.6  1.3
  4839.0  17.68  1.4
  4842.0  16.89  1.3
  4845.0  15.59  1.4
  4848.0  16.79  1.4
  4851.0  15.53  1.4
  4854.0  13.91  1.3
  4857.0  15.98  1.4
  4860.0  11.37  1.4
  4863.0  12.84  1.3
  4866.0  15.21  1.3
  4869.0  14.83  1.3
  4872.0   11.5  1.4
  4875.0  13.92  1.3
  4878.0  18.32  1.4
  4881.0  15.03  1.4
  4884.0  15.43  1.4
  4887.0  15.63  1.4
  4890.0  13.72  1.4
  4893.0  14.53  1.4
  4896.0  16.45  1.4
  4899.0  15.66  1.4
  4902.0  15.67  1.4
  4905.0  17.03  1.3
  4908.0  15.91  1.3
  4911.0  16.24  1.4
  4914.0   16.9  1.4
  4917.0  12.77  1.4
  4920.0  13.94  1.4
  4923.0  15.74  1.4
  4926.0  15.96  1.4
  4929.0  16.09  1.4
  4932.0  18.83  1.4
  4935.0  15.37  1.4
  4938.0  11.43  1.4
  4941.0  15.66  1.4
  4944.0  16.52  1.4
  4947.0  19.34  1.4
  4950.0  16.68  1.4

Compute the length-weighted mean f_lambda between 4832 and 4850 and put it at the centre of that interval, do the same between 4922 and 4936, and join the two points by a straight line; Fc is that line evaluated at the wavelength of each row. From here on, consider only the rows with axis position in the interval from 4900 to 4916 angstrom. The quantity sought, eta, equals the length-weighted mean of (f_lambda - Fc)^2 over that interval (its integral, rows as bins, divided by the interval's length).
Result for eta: 0.8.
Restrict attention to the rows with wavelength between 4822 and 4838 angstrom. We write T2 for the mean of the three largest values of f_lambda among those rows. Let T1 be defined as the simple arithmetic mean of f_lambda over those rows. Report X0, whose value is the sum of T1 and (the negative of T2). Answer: -0.4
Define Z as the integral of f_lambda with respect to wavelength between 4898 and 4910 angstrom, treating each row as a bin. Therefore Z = 193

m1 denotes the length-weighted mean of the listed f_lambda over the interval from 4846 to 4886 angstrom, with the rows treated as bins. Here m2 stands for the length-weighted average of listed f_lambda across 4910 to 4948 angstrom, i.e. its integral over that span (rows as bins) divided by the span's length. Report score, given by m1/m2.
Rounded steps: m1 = 14.7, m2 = 15.7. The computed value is 0.94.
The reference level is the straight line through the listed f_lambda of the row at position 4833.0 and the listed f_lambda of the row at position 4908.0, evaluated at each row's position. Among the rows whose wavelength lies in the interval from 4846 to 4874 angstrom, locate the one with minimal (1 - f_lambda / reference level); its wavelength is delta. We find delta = 4848.0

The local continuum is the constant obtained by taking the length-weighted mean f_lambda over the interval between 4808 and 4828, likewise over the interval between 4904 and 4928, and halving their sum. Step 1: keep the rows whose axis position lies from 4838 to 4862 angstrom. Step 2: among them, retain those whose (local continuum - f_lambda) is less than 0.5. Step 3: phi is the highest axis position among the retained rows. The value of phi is 4857.0 angstrom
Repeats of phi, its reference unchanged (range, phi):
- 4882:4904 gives 4896.0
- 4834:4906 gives 4905.0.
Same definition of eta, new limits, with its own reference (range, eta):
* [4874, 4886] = 3.3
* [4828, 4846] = 0.5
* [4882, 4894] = 3.7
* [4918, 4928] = 2.9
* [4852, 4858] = 4.4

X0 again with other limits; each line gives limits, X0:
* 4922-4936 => -0.6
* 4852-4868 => -1.2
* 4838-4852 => -0.6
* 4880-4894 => -0.5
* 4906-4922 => -1.2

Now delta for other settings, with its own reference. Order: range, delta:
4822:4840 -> 4839.0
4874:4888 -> 4878.0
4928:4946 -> 4932.0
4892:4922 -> 4914.0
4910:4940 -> 4932.0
